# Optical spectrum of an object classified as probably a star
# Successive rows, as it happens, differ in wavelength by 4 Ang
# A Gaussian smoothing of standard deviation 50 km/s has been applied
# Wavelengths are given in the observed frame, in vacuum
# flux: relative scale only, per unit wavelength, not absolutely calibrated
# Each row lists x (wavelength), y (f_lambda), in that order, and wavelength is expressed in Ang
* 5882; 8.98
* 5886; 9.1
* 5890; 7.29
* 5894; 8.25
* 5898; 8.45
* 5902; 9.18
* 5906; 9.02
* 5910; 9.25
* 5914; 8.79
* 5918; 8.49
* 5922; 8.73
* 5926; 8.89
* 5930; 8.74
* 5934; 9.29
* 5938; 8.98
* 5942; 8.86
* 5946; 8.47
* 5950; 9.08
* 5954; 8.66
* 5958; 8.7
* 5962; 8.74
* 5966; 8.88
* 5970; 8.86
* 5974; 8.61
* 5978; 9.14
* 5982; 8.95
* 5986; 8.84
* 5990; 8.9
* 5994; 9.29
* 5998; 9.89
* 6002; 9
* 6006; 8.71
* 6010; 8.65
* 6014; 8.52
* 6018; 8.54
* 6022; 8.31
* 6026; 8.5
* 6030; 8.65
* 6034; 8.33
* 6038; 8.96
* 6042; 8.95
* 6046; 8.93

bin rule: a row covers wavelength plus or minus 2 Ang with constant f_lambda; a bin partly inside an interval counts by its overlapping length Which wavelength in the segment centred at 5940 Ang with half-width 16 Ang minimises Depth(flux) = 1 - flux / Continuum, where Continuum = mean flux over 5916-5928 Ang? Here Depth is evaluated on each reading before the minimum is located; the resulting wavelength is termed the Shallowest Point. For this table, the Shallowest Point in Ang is 5934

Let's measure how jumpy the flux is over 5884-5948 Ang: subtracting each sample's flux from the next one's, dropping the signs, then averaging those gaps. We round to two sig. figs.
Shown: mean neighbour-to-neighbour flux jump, 0.45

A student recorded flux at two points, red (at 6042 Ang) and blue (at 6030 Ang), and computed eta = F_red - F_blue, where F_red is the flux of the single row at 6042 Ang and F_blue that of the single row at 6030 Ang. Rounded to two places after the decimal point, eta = 0.30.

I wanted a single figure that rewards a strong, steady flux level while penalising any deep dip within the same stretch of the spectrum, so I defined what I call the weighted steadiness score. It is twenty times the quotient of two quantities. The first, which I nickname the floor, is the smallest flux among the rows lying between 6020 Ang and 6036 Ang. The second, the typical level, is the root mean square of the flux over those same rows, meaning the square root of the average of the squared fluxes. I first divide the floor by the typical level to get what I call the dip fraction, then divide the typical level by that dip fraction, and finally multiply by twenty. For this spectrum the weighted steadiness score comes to 172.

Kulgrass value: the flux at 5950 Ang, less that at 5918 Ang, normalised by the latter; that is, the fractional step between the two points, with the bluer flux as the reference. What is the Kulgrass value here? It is 0.07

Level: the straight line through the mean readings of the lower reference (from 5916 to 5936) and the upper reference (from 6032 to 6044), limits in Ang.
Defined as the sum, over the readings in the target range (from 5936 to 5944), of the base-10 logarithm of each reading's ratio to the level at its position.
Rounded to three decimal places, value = 0.010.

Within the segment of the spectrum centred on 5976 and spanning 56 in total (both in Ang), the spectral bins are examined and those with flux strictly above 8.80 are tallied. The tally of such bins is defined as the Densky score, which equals 10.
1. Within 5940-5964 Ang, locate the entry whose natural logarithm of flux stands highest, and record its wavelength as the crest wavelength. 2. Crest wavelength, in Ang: 5950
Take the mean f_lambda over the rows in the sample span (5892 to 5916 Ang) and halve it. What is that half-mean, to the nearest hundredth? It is 4.41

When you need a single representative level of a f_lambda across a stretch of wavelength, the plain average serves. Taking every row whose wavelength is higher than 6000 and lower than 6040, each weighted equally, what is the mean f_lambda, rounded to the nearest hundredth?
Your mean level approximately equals 8.62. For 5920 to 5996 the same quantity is 8.87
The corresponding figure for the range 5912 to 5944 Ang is 8.85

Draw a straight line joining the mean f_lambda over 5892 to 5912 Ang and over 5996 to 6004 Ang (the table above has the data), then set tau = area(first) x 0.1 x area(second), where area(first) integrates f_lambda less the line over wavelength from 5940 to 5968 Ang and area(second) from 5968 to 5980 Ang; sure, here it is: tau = 5.3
